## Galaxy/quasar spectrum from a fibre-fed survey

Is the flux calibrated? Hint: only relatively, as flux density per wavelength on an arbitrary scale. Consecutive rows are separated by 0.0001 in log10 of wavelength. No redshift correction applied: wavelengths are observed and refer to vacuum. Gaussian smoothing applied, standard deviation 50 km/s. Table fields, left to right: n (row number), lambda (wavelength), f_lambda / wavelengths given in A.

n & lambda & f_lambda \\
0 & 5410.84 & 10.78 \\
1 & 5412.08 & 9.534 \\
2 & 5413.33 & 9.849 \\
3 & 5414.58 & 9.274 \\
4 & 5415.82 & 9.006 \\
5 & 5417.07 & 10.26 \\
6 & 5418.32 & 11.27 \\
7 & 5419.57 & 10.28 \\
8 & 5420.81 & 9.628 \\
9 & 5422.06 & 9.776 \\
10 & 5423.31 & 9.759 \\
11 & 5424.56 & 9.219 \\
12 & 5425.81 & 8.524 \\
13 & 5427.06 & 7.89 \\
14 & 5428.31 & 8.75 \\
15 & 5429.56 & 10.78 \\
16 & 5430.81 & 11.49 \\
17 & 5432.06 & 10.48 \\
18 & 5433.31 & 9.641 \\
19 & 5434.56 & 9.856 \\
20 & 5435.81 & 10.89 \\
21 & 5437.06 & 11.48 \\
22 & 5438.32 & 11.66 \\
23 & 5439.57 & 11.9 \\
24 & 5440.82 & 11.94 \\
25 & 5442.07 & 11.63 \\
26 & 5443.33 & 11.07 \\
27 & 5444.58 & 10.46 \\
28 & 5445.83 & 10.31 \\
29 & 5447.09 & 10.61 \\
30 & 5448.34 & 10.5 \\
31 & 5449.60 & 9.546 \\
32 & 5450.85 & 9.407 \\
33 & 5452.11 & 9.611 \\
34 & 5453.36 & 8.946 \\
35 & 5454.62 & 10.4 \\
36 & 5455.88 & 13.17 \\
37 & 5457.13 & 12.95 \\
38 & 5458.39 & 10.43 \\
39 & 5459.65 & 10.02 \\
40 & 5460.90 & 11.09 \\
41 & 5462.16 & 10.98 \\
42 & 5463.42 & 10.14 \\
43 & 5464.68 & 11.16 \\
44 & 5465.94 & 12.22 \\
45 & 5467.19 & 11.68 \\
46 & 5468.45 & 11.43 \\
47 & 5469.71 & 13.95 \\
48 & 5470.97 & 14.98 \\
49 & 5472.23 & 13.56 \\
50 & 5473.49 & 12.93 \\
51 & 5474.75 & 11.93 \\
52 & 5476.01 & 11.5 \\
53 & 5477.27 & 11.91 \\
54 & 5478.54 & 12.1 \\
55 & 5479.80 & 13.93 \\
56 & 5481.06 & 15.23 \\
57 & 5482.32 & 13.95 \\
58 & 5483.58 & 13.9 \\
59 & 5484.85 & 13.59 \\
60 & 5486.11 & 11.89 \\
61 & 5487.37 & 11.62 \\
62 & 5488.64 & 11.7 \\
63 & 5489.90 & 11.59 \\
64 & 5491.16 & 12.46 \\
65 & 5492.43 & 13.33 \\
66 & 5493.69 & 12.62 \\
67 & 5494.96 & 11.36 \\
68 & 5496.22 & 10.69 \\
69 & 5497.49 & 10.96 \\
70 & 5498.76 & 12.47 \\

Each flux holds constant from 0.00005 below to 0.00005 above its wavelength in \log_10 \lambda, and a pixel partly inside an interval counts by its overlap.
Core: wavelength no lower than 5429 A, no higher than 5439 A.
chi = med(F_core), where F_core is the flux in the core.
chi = 10.8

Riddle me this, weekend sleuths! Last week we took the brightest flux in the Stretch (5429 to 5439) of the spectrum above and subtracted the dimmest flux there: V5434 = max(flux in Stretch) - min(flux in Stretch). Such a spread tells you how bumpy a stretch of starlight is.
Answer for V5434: 2.0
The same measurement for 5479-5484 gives 1.3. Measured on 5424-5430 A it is 2.9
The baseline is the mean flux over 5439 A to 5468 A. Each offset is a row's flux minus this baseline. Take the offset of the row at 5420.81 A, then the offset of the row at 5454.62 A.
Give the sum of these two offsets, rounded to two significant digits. -1.7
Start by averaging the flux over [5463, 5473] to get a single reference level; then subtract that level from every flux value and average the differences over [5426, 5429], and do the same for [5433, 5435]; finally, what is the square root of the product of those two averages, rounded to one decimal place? 3.3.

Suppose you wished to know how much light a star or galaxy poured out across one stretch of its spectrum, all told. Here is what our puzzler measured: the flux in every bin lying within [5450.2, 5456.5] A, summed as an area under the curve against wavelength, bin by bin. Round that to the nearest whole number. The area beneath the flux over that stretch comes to 65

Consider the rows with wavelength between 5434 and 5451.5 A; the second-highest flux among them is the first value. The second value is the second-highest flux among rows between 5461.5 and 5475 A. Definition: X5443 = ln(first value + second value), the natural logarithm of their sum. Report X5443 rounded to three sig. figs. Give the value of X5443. 3.25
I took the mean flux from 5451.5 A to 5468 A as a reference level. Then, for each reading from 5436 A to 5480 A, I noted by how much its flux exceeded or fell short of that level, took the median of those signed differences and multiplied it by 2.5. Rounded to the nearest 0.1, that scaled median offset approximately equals 1.2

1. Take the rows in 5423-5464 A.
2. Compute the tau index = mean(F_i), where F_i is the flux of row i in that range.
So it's 10.5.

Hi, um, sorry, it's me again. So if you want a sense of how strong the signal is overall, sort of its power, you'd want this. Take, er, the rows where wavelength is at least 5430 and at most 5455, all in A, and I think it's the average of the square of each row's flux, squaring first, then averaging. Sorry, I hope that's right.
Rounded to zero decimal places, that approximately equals 113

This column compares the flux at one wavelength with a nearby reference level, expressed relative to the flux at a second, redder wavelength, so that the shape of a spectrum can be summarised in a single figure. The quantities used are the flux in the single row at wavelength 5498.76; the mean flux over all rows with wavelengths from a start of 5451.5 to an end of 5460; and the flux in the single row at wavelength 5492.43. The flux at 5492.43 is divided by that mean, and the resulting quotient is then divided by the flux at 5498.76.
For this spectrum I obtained 0.099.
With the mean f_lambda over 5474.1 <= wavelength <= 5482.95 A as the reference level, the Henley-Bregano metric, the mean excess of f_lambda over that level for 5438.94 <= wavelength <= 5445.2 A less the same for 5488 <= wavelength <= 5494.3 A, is -0.94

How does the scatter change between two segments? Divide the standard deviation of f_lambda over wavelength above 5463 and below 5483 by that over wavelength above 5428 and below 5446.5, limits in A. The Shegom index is 1.6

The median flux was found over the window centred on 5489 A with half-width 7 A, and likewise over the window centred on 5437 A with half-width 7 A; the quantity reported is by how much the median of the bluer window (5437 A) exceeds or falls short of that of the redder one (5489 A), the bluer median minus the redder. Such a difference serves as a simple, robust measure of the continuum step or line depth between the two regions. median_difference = -1.0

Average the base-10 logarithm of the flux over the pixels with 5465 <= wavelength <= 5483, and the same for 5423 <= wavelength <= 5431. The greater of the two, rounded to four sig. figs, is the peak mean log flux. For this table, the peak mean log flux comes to 1.110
